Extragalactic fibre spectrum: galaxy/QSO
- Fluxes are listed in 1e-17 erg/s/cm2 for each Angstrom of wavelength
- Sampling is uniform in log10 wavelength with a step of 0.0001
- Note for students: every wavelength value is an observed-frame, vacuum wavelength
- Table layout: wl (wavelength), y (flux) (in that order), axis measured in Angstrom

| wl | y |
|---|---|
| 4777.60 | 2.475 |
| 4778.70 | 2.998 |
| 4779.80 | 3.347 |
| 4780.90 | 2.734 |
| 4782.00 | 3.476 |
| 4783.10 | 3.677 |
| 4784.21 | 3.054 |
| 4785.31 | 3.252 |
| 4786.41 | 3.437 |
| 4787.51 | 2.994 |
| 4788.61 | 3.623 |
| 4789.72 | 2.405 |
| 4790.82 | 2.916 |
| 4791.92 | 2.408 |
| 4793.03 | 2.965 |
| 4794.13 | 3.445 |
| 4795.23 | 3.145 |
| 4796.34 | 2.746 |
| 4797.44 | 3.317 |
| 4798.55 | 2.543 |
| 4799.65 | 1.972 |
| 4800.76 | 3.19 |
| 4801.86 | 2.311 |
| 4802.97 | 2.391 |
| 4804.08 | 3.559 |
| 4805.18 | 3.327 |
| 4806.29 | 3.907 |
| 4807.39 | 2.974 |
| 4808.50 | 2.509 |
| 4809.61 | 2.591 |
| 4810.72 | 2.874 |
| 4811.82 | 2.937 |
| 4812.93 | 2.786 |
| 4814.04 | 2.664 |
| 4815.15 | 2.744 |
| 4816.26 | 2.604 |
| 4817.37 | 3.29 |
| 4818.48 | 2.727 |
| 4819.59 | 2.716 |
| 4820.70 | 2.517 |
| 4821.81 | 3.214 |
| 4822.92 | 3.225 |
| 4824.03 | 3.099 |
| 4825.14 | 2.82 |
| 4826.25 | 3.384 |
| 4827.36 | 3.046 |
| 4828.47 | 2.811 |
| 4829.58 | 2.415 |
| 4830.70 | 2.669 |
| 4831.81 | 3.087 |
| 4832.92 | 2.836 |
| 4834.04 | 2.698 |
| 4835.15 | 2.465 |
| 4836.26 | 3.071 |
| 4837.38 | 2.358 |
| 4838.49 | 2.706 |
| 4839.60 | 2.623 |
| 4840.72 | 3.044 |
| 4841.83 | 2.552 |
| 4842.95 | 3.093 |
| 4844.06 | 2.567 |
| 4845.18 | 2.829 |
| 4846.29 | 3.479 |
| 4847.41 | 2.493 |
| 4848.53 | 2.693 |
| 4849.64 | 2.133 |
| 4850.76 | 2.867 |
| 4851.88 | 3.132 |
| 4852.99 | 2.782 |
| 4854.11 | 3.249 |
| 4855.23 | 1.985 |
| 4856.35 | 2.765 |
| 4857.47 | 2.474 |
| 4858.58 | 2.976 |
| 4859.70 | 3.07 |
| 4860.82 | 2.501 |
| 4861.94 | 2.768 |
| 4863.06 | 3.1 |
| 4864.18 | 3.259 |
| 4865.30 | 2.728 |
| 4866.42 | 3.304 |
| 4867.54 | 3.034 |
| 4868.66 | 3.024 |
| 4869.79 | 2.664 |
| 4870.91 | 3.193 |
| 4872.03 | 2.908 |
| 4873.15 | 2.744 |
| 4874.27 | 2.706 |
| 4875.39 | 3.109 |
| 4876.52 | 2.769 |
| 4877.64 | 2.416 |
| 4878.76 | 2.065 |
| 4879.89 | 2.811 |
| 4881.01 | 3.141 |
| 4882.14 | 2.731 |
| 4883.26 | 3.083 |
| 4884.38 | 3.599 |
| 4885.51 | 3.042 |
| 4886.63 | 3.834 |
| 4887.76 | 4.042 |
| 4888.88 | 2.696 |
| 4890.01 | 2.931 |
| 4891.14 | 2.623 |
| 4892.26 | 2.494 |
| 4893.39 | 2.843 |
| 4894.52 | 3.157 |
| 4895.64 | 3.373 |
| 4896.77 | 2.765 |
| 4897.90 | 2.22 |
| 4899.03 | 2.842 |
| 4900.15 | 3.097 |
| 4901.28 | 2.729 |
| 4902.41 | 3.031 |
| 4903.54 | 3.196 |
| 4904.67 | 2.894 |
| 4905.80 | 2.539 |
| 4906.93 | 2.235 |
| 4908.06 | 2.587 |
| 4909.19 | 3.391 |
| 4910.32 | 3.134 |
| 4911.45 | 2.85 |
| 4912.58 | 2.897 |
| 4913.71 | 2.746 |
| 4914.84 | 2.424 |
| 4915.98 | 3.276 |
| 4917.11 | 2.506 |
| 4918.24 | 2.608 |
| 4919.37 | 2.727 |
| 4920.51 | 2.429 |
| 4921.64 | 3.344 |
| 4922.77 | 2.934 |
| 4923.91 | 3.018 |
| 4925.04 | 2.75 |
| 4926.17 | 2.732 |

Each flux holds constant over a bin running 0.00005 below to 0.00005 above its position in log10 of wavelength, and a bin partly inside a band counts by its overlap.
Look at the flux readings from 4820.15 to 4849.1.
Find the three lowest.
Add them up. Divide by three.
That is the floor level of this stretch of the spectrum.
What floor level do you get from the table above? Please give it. 2.41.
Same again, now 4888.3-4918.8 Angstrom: 2.29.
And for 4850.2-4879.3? 2.16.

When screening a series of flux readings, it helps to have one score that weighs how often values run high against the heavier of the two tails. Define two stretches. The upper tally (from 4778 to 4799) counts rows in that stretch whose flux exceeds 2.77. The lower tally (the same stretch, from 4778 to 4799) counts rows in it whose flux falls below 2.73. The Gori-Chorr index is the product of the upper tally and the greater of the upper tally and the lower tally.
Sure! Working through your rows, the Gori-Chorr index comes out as 196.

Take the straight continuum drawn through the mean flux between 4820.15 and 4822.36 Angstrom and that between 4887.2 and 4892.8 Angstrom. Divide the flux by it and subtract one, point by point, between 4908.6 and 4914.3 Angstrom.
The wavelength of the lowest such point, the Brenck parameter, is 4913.71 Angstrom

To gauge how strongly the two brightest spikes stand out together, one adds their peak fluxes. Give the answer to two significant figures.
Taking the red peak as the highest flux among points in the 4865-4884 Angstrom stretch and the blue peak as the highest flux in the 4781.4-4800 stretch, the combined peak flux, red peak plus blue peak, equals 7.0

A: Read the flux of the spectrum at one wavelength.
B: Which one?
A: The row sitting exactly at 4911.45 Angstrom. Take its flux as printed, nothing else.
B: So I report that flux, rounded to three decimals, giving 2.850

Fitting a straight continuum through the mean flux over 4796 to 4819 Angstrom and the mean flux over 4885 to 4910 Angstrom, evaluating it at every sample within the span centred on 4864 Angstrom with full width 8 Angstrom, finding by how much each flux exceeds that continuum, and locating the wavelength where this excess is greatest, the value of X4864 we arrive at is 4866.42 Angstrom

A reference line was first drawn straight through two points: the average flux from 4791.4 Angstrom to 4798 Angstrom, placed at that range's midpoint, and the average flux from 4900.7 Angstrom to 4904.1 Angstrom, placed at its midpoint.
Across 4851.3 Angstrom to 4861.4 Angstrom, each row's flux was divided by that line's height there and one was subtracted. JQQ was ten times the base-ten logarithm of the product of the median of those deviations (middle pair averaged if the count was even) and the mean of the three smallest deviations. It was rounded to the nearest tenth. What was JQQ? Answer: -18.0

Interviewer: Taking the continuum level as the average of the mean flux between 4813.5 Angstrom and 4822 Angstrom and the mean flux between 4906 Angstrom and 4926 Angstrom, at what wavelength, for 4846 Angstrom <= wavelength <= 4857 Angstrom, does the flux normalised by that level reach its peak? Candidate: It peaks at 4846.29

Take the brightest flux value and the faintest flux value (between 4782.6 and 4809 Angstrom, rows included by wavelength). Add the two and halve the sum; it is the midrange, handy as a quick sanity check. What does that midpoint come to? 2.94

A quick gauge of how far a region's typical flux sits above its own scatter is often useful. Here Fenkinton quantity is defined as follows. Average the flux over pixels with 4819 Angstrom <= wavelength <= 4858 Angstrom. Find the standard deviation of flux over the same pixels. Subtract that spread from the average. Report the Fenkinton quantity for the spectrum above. 2.46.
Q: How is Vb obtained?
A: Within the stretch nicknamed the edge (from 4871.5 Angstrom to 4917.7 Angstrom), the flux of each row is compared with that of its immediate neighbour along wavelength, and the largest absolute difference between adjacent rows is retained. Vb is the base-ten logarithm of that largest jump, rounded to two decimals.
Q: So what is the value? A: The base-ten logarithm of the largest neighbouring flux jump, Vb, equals 0.13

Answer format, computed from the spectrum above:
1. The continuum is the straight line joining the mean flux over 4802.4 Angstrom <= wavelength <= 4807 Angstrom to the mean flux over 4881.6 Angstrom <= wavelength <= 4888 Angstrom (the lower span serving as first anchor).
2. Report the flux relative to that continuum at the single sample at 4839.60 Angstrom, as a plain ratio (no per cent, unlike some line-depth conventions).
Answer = 0.79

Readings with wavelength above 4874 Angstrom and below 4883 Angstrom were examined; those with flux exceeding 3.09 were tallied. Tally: 2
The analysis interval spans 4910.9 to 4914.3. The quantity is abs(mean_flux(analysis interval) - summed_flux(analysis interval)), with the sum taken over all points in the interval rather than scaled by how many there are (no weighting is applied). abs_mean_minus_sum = 5.66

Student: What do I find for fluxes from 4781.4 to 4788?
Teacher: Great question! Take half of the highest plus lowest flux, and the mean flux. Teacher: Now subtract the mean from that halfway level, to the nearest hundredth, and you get 0.02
